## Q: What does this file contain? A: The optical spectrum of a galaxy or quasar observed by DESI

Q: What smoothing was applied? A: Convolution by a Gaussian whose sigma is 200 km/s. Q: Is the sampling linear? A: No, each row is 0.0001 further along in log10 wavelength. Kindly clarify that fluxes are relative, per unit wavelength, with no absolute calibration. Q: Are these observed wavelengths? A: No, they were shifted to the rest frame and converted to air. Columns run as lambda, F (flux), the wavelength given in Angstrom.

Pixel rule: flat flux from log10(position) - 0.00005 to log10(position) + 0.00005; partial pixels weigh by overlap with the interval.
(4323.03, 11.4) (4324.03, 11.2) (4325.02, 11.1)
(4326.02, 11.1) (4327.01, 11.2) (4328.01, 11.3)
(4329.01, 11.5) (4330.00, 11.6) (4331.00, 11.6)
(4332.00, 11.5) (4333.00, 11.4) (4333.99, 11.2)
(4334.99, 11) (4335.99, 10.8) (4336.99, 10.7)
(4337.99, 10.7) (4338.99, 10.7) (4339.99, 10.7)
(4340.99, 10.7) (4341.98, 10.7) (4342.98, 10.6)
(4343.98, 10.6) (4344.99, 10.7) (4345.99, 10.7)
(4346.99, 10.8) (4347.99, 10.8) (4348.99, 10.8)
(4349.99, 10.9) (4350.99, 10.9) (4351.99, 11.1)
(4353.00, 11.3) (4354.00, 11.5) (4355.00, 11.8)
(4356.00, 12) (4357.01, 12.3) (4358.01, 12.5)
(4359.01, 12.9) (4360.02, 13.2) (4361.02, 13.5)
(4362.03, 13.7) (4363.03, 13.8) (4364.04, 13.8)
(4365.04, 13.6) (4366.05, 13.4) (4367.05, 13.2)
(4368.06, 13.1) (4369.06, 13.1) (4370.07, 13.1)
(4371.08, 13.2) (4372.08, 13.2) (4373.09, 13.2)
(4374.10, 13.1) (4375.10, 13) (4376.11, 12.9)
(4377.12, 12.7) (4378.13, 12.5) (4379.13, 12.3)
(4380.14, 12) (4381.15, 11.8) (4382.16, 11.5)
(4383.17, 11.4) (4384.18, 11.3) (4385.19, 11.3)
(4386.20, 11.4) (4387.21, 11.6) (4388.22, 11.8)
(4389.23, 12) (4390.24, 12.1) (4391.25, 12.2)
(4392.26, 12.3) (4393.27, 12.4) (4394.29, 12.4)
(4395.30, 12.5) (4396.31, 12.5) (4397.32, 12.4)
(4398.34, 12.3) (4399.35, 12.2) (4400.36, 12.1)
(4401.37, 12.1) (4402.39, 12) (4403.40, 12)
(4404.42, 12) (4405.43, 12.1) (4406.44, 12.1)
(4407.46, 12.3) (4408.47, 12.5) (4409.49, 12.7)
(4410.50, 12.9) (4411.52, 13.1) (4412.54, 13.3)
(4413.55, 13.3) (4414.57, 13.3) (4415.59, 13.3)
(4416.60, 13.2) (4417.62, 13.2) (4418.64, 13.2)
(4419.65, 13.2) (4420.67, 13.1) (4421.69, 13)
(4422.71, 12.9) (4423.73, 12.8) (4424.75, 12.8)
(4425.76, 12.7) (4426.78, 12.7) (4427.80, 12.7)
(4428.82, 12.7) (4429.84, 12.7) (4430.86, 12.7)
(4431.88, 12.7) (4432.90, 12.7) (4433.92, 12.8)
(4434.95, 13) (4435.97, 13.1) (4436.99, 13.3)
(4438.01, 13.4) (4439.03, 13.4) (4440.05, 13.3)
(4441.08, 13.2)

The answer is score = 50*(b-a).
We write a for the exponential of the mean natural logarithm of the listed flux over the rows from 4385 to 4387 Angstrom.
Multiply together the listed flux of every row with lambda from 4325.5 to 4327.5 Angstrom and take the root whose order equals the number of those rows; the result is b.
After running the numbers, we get -10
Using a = 11.3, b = 11.15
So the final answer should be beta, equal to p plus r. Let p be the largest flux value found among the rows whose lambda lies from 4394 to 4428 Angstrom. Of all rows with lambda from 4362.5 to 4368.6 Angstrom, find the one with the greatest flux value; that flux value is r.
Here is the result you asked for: 27.1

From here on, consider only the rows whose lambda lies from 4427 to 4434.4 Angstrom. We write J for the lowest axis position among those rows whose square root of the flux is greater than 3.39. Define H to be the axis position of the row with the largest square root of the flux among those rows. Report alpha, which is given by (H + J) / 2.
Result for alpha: 4430.9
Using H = 4433.92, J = 4427.80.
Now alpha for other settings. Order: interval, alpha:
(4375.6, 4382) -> 4376.1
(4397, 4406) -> 4397.3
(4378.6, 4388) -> 4379.1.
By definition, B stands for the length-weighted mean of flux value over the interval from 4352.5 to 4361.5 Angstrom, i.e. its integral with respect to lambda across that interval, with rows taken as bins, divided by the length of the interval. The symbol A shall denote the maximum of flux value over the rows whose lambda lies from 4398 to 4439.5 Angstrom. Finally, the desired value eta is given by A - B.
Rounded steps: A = 13.4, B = 12.3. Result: 1.1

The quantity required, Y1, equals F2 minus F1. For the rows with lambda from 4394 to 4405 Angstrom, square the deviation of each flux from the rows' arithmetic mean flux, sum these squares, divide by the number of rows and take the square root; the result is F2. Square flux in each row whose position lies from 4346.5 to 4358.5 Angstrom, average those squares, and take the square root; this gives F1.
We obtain -11.2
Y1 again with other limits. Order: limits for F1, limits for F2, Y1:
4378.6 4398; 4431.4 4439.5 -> -11.7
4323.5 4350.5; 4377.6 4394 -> -10.6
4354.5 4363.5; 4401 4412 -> -12.5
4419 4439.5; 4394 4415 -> -12.5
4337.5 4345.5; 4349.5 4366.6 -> -9.6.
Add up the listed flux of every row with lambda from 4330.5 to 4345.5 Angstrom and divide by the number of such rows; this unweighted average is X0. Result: 10.9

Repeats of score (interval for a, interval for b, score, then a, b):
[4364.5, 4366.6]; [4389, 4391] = -72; 13.5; 12.05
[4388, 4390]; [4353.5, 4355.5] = -13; 11.9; 11.65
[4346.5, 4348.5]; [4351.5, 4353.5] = 20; 10.8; 11.20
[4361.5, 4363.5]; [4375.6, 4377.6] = -48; 13.7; 12.80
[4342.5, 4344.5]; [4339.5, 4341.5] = 5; 10.6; 10.70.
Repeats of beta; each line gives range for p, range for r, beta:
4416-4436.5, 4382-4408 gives 25.7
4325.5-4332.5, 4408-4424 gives 24.9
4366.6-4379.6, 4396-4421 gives 26.5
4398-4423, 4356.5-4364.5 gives 27.1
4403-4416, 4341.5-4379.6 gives 27.1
